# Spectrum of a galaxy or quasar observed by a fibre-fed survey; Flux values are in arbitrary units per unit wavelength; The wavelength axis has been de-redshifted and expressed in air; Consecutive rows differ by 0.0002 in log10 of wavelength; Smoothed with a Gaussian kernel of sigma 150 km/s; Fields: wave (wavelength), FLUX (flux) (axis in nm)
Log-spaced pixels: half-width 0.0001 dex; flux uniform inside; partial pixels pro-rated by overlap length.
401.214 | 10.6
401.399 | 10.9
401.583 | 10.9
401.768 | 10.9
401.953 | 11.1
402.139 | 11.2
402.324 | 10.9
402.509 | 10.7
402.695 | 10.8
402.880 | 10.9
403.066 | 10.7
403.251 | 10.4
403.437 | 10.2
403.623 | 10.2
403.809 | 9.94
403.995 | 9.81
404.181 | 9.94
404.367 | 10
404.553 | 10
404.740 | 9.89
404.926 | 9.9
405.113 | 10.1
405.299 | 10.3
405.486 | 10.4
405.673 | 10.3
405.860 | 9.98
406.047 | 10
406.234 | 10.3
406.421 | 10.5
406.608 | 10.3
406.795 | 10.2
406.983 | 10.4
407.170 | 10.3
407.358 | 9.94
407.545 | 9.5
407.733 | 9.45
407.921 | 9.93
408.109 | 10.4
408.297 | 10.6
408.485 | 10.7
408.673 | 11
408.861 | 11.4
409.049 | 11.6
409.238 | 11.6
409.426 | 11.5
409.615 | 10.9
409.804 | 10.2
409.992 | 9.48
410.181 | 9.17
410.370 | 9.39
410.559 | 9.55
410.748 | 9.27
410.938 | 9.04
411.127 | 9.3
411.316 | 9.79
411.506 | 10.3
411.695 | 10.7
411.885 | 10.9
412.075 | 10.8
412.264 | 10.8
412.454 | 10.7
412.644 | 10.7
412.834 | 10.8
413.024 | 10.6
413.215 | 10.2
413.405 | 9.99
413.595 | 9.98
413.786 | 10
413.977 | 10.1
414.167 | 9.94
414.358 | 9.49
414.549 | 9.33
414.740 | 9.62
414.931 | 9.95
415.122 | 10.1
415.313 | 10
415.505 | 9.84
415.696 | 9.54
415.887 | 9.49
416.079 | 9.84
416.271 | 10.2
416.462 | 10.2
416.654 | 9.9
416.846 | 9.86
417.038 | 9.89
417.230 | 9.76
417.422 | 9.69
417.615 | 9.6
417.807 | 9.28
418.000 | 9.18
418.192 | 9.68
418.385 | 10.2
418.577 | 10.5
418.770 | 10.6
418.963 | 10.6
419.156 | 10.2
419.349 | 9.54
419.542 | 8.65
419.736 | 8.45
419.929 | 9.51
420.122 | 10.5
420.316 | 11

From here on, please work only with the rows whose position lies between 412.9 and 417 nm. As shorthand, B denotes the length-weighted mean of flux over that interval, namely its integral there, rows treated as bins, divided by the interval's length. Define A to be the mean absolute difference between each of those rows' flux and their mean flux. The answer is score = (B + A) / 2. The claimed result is 5.07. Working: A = 0.2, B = 9.9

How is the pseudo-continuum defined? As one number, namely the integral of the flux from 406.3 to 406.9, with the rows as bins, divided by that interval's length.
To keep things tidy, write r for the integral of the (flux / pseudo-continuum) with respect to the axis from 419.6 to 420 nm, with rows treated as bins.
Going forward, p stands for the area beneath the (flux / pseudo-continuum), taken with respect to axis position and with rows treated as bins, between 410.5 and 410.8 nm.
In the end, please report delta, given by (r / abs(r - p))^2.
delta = 23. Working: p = 0.27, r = 0.34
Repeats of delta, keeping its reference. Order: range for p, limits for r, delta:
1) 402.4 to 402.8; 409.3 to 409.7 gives 560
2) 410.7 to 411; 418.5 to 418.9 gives 8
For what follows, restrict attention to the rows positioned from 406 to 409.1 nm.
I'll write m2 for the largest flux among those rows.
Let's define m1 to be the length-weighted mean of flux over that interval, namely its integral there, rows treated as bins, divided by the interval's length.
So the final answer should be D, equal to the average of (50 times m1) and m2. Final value 265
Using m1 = 10.4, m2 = 11.6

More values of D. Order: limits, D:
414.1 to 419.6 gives 251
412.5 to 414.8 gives 257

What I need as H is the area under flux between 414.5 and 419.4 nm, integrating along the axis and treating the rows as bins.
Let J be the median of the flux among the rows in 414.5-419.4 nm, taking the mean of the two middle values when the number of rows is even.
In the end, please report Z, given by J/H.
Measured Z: 0.204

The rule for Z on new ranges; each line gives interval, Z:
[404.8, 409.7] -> 0.201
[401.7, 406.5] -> 0.207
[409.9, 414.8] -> 0.204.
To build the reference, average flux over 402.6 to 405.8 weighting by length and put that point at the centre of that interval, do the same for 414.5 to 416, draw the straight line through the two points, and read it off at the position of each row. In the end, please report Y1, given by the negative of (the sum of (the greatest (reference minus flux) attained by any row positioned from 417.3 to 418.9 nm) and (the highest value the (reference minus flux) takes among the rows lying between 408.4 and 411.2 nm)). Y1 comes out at -1.34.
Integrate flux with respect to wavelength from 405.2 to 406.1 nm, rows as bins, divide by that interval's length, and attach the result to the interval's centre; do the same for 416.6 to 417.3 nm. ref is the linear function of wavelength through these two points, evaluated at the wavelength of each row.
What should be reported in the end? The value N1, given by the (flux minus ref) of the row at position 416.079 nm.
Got 0.0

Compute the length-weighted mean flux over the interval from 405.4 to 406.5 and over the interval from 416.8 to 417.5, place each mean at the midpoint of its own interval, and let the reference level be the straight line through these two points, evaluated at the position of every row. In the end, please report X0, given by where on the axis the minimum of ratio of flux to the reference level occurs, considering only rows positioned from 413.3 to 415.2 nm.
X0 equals 414.549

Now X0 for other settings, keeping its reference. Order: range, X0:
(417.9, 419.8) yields 419.736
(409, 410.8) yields 410.181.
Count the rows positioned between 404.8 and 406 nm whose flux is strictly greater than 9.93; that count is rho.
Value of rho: 5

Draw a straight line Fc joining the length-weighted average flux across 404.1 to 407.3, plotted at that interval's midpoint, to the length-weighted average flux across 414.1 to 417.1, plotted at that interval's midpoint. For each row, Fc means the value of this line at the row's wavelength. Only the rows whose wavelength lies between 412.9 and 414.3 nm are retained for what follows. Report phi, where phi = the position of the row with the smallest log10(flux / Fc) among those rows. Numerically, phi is 414.167 nm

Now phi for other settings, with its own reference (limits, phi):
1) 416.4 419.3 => 418.000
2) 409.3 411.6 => 410.938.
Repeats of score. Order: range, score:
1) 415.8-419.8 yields 5.10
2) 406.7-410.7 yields 5.48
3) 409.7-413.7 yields 5.32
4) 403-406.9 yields 5.18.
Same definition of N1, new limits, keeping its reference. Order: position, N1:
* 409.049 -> 1.5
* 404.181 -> -0.3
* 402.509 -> 0.4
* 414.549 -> -0.6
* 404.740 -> -0.3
